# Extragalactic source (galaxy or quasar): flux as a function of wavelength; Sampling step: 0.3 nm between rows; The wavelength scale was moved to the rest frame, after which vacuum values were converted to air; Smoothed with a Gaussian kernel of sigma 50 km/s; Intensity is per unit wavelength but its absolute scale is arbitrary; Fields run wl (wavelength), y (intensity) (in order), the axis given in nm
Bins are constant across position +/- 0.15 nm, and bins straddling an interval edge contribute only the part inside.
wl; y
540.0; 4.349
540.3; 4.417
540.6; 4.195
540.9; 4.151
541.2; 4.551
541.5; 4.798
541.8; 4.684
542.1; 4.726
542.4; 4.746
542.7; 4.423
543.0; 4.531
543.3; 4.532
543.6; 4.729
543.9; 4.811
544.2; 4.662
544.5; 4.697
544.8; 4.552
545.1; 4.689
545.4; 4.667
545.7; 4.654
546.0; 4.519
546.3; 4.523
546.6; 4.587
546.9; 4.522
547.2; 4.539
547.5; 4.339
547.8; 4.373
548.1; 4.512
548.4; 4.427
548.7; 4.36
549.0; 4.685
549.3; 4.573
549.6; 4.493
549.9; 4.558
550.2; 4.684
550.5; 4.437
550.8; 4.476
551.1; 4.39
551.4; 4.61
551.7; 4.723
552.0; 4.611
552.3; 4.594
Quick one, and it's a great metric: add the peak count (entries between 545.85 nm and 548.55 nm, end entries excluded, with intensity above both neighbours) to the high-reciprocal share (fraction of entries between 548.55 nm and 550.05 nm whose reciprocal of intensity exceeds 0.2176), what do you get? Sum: 3.8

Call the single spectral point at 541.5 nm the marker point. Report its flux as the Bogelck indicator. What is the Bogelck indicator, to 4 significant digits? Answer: 4.798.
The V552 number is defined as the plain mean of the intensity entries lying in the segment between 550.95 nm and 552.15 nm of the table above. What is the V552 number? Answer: 4.58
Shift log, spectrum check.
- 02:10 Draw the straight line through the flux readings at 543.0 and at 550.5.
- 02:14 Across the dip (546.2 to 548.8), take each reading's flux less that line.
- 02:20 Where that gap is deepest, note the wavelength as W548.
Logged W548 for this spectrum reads 547.5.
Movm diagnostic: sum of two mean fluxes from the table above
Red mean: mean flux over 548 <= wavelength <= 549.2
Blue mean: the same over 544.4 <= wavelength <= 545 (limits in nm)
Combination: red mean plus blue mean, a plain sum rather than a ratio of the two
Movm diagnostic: 9.1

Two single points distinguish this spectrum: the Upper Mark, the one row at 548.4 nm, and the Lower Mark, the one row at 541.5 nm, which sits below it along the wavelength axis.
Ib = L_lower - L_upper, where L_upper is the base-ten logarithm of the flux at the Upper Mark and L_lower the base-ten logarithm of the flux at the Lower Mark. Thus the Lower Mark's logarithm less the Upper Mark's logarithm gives 0.035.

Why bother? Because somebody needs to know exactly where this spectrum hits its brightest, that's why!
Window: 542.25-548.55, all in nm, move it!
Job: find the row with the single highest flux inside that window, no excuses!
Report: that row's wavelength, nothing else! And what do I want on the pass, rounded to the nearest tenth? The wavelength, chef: 543.9 nm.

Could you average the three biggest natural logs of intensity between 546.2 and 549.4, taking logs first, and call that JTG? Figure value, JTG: 1.529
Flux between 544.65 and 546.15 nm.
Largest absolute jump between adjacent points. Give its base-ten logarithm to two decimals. -0.86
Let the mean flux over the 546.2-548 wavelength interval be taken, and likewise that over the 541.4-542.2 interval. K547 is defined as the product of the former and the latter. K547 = 21.2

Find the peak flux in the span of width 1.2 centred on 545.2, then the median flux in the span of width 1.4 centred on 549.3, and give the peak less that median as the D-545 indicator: 0.131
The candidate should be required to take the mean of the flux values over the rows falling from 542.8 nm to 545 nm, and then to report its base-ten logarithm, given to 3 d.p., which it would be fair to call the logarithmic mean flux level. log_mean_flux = 0.667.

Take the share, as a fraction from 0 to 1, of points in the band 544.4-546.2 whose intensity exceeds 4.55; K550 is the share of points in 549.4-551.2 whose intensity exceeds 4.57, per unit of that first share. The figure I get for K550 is 0.20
